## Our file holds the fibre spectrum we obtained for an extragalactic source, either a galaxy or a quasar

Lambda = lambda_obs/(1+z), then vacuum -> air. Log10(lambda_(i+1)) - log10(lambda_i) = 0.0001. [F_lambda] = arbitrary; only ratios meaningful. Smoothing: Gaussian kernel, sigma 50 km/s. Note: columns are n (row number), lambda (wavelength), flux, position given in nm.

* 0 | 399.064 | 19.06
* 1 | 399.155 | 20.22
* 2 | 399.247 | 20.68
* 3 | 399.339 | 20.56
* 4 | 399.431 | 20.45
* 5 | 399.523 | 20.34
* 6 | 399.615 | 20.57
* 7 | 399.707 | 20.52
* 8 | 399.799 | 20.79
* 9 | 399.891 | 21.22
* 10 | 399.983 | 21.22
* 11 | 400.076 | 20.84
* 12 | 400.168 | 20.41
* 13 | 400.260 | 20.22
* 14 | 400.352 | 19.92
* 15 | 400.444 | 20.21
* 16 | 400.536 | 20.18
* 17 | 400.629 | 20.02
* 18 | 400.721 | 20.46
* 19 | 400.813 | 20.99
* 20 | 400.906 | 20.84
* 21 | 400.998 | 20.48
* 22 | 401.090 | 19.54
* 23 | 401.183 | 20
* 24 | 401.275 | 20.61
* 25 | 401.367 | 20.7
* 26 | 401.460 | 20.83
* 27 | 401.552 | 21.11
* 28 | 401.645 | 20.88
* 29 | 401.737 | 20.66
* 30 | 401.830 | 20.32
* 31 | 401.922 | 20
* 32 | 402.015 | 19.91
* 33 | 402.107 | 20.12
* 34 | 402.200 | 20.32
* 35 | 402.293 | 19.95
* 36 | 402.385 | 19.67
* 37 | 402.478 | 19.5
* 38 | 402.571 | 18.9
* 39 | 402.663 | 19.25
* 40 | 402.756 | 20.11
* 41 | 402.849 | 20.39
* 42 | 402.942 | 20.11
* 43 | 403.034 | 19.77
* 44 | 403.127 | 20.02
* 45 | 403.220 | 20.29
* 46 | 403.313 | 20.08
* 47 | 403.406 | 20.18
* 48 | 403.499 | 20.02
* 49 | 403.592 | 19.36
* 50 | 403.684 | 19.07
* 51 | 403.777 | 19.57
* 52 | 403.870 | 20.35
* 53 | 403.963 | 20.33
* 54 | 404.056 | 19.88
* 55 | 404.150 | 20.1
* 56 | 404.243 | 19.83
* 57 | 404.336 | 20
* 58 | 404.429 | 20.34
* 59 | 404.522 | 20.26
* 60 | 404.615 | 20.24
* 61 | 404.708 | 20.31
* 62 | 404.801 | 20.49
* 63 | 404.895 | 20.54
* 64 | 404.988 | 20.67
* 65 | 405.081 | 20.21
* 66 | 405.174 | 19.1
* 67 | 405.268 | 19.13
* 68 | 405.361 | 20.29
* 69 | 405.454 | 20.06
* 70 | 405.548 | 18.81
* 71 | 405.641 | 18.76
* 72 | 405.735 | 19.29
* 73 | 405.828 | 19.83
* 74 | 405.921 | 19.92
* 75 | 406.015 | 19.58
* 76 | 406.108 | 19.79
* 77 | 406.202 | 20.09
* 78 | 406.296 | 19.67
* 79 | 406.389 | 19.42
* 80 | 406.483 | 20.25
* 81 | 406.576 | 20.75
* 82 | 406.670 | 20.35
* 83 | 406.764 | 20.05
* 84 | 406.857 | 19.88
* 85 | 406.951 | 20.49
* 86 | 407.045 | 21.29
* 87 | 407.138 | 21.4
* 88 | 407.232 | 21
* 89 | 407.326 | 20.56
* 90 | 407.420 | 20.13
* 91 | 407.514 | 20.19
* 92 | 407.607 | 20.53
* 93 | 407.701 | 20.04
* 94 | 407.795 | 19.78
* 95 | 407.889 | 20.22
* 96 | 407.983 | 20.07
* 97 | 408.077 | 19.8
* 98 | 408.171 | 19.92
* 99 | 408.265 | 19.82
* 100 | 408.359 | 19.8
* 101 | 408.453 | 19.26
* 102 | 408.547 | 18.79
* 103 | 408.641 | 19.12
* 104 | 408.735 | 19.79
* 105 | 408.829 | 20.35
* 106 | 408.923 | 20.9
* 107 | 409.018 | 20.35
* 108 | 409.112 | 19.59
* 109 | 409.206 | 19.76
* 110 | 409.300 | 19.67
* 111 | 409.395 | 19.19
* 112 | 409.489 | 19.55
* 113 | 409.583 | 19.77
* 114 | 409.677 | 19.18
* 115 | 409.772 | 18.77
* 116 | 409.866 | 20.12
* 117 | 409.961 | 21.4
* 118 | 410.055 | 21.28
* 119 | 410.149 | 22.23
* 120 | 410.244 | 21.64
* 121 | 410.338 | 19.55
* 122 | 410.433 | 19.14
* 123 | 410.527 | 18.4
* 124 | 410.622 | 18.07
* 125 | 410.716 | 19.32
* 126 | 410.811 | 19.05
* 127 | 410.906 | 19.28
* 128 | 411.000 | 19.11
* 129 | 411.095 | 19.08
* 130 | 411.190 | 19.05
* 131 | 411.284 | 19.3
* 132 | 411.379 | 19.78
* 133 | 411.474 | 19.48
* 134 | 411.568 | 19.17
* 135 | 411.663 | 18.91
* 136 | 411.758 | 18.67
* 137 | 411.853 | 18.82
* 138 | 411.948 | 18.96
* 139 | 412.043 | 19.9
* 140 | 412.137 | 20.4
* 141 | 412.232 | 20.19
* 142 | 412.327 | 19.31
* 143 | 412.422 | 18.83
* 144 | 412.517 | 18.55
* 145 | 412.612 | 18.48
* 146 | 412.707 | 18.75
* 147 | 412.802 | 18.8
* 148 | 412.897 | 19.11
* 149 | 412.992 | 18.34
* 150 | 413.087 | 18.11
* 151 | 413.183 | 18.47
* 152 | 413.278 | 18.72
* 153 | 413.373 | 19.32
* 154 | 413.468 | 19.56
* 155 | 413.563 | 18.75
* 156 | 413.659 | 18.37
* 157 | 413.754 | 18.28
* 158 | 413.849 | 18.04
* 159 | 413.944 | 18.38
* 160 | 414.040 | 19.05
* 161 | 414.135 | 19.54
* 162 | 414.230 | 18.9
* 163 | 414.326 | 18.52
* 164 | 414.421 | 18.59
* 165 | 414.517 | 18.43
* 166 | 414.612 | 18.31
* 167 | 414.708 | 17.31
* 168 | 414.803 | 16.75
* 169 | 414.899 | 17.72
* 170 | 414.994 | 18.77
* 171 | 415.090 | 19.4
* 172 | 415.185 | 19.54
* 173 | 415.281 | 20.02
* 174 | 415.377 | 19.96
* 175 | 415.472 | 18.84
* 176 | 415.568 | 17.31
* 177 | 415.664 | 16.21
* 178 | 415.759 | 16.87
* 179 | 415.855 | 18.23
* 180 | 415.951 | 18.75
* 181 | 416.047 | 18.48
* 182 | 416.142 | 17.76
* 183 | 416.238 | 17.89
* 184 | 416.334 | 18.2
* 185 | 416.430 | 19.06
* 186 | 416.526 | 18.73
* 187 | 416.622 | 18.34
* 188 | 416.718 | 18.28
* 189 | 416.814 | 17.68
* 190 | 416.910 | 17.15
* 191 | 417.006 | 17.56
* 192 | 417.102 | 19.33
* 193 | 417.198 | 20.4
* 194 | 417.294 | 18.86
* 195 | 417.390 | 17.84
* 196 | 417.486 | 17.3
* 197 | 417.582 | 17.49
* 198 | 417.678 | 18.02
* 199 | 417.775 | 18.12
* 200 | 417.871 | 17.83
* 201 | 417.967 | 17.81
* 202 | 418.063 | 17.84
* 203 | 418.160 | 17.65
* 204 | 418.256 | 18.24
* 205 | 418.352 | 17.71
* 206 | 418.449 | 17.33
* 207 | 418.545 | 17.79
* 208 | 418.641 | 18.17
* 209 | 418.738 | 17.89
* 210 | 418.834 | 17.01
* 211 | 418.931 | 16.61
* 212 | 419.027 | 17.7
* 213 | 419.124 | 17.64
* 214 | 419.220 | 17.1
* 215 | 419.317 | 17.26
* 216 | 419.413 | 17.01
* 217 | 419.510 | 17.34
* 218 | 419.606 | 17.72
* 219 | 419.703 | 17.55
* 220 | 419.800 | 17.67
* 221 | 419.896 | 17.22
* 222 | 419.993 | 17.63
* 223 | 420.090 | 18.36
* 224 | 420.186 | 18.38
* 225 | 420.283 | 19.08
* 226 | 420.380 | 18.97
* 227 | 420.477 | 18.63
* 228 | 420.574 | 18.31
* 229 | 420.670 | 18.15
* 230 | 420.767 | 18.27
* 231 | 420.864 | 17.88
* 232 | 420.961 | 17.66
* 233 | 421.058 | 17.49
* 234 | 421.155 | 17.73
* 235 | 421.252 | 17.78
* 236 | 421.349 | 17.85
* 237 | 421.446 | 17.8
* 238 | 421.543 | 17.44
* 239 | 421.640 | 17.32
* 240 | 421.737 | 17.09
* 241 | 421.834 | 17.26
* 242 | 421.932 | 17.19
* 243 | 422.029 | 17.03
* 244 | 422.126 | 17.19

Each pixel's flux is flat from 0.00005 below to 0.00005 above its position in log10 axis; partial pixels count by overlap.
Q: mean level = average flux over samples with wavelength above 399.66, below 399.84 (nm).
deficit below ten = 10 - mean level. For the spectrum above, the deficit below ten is -10.7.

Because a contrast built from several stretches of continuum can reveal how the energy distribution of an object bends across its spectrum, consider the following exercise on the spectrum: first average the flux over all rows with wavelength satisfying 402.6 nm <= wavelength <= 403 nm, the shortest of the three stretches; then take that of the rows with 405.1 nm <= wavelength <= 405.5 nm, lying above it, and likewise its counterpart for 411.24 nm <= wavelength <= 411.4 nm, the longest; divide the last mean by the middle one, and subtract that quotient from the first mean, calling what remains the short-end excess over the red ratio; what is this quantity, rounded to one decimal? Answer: 19.0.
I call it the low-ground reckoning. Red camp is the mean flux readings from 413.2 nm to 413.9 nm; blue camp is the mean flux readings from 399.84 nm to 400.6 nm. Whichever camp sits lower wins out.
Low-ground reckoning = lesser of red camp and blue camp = 18.7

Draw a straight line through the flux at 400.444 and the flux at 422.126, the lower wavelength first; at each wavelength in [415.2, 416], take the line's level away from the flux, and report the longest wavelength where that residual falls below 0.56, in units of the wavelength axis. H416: 415.855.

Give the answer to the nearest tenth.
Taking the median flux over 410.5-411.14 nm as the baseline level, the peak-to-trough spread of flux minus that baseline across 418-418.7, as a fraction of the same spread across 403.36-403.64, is 1.1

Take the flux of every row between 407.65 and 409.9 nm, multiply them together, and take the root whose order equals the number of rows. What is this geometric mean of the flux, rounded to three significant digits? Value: 19.7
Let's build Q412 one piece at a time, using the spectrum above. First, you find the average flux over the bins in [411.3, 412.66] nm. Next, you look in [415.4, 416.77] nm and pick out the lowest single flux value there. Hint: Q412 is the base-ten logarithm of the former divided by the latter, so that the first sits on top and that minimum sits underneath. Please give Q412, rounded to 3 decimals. 0.075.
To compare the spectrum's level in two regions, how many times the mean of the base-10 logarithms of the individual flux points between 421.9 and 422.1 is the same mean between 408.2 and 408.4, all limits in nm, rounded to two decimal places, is 0.95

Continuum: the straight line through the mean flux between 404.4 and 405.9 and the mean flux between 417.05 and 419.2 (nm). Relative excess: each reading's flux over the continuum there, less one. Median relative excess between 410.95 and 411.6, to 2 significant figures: 0.013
